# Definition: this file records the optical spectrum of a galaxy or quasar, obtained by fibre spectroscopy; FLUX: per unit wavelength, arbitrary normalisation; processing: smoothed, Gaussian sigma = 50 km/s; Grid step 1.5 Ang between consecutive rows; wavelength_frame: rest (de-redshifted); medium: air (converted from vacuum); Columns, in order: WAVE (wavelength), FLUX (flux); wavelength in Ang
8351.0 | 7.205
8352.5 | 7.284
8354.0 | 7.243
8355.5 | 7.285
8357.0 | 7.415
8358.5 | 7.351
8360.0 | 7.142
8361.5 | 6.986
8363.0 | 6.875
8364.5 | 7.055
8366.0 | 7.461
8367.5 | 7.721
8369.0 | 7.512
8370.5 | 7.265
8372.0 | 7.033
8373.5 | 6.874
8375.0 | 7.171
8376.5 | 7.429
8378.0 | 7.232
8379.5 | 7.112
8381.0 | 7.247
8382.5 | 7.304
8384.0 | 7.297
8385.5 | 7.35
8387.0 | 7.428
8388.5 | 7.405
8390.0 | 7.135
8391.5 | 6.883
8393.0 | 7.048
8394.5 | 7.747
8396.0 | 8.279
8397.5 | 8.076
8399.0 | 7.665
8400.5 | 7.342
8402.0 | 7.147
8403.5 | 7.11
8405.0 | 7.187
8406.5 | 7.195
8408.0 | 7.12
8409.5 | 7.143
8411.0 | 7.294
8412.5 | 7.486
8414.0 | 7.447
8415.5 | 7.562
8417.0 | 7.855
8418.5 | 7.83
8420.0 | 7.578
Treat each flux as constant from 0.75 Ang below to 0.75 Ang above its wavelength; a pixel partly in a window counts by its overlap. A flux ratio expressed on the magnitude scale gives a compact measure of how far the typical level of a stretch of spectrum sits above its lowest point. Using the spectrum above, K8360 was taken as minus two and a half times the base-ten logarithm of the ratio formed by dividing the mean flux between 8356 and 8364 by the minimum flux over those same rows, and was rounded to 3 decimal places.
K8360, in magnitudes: -0.043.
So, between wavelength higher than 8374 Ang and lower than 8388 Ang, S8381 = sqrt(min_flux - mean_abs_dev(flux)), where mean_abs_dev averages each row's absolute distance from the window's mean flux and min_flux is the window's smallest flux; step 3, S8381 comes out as 2.65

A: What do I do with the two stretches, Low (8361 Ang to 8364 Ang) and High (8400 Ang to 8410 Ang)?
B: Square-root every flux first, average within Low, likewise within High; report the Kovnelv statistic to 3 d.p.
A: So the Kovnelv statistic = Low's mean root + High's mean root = 5.312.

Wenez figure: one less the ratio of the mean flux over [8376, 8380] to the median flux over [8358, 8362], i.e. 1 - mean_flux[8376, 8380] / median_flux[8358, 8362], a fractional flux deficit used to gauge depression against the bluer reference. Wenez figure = -0.016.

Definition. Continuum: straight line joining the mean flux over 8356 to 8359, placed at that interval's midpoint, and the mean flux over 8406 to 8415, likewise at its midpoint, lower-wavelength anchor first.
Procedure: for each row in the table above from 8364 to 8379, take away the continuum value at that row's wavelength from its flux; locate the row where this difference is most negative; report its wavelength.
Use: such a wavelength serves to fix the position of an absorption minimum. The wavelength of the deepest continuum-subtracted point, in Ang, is 8373.5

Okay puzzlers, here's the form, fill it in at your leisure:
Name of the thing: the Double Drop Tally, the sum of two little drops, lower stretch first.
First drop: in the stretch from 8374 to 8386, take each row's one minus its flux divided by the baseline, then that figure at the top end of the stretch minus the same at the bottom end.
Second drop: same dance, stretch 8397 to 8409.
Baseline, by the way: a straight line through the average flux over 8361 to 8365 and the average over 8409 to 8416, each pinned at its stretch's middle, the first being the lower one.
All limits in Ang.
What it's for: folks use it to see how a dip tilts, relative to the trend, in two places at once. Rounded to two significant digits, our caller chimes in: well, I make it 0.13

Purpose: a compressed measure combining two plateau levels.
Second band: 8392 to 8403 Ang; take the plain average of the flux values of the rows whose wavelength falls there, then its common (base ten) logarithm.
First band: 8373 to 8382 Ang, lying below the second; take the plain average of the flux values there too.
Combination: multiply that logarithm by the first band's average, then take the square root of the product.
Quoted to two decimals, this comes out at 2.52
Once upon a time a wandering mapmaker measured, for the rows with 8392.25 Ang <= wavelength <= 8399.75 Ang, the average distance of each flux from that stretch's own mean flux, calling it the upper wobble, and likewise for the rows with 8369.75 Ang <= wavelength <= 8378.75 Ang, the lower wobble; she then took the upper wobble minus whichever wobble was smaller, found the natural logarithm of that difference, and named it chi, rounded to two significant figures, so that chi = -1.7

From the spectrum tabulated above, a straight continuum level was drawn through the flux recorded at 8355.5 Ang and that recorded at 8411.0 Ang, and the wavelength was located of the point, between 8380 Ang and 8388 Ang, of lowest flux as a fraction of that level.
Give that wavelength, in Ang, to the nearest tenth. 8381.0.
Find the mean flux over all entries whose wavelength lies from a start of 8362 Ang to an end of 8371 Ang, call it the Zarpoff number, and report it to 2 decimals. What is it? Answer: 7.31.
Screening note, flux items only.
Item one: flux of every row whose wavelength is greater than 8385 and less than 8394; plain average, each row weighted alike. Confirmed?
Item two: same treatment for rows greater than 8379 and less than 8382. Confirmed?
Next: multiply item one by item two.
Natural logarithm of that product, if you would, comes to 3.95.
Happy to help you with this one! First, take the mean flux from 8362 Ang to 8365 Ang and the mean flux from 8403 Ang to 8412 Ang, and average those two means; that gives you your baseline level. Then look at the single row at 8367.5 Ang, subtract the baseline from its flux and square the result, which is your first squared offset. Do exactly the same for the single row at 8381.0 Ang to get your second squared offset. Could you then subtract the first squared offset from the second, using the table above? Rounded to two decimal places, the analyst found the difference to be -0.39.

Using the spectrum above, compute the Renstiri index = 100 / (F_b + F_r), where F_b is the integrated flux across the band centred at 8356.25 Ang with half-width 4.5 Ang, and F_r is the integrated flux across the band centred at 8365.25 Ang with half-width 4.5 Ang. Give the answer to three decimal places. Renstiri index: 0.763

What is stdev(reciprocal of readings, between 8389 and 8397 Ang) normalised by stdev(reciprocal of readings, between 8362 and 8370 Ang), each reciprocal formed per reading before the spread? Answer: 1.5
